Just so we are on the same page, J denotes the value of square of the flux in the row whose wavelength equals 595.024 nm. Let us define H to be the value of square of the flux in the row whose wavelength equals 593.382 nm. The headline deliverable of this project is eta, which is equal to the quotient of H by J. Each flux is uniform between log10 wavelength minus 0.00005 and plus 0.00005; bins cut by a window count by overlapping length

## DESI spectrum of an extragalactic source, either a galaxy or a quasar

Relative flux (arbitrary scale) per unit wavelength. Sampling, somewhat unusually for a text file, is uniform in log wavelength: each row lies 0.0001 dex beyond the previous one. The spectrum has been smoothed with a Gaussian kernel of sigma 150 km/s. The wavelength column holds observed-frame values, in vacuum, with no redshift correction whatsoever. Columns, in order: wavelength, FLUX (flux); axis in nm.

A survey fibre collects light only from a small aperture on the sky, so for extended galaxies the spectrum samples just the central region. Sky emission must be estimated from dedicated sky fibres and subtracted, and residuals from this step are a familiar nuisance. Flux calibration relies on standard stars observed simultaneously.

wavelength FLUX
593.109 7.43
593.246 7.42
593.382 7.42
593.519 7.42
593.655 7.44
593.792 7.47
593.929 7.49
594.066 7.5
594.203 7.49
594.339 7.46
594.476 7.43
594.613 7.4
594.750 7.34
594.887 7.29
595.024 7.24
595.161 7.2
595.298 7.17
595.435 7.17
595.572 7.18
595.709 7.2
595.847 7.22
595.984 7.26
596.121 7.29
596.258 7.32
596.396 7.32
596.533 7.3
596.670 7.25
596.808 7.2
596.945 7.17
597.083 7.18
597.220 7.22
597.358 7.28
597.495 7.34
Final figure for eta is 1.05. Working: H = 55.1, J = 52.4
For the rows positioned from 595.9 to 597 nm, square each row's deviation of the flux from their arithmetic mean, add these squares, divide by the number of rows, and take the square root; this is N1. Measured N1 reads 0.052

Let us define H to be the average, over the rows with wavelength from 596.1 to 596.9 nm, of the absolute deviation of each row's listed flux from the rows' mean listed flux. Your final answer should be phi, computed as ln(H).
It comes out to -3.31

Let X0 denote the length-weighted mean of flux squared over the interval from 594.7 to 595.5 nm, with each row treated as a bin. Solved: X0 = 52.3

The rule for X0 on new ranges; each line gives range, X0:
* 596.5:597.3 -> 52.1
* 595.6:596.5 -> 52.8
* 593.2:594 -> 55.4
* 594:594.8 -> 55.4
